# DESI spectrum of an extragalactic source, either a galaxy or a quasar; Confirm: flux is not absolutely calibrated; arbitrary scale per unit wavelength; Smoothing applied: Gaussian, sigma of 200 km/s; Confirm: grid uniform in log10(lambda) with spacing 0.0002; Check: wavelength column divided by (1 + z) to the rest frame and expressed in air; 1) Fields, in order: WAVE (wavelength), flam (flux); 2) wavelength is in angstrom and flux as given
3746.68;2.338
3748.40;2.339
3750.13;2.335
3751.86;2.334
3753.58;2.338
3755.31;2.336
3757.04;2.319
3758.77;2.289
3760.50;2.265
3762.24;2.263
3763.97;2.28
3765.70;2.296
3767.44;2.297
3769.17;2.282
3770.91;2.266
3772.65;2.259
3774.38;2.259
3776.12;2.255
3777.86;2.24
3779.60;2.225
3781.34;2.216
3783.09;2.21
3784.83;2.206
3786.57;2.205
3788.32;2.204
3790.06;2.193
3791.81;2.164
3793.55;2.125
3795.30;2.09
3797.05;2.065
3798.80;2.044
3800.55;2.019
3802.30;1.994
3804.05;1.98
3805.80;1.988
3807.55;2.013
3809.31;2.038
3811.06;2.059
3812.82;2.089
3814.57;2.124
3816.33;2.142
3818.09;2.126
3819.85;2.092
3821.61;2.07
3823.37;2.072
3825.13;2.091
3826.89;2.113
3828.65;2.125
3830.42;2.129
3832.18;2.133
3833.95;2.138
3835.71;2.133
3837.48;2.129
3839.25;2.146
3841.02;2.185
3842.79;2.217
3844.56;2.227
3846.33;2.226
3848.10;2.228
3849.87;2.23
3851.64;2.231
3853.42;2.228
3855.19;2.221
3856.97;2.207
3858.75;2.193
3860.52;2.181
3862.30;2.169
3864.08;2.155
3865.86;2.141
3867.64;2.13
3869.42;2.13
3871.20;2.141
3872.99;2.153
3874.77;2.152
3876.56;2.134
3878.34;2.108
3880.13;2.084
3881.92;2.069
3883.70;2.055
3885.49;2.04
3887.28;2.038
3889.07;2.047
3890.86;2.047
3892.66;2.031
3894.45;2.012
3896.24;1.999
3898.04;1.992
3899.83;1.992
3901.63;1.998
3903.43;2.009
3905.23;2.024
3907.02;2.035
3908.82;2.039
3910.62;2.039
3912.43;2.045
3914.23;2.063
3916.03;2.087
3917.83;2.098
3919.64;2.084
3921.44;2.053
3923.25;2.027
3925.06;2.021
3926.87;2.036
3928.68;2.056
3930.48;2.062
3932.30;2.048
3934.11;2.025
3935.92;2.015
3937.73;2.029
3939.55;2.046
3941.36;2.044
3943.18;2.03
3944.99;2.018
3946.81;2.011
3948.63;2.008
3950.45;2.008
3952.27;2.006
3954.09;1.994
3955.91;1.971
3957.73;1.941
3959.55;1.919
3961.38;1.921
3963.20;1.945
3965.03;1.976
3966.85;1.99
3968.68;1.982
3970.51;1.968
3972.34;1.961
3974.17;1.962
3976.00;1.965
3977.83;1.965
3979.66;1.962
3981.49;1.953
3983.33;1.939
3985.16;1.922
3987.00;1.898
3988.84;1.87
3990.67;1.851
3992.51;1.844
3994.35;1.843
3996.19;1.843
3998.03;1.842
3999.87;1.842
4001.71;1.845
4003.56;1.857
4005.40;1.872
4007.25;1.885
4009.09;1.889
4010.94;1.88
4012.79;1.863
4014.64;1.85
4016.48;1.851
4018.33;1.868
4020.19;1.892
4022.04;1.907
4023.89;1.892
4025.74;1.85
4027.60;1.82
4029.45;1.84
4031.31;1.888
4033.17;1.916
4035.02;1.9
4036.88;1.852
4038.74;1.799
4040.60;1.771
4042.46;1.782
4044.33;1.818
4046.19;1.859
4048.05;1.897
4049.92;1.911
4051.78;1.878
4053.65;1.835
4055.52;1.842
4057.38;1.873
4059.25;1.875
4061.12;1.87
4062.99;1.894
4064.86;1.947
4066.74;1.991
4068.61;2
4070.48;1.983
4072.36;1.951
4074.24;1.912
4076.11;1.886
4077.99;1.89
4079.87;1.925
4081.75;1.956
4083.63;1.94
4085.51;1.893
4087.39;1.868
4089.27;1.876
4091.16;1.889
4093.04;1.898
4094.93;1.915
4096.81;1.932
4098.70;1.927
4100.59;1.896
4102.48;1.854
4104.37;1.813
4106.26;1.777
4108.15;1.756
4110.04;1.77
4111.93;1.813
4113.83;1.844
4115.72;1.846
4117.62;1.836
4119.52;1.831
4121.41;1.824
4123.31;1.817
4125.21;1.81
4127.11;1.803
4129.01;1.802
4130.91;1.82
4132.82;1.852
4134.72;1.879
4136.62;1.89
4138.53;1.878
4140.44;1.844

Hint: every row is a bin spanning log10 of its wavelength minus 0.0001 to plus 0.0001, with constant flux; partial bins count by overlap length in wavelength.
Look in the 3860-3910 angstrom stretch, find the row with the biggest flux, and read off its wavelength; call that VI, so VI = 3860.52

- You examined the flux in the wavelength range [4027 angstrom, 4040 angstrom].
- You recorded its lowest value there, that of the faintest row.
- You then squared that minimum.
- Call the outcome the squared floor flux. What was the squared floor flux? 3.24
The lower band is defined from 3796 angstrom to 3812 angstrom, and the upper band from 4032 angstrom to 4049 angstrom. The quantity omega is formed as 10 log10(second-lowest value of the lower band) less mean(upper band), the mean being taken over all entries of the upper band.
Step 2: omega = 1.14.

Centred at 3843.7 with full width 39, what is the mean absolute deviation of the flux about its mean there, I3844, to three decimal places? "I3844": 0.042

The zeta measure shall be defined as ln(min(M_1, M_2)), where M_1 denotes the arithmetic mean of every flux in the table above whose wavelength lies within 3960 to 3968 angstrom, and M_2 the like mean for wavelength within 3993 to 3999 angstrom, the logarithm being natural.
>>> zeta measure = 0.61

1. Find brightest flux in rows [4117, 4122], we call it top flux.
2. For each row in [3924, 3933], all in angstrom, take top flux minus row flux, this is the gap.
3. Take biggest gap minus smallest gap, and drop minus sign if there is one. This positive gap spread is 0.041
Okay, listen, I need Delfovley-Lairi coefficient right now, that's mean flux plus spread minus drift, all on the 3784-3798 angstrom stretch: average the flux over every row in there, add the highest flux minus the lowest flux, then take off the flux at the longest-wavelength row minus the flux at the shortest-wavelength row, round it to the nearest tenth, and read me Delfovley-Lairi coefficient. 2.4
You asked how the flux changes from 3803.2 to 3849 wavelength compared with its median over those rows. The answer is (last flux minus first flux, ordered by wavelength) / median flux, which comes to 0.12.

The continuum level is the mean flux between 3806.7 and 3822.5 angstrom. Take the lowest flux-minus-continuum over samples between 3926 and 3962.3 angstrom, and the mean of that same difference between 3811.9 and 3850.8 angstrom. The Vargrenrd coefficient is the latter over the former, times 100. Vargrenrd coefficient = -37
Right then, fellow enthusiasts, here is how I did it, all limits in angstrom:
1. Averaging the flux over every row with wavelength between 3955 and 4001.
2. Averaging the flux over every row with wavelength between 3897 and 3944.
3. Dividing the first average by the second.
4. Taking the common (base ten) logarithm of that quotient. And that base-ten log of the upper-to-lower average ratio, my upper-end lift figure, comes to -0.025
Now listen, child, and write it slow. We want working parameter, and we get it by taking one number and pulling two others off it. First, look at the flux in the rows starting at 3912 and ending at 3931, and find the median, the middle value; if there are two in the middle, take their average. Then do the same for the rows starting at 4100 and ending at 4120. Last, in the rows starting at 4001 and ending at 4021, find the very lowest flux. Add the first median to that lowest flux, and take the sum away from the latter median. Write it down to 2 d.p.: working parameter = -2.07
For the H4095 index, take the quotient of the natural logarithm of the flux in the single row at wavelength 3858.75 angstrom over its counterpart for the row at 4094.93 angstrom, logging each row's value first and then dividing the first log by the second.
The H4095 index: 1.21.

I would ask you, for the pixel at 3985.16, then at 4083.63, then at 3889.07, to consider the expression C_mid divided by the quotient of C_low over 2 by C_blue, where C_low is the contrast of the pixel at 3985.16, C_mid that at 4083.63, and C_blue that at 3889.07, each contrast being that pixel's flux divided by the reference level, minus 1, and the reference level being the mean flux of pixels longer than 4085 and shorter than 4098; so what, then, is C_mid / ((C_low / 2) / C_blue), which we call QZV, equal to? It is 0.27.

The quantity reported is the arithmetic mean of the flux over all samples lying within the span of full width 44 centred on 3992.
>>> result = 1.90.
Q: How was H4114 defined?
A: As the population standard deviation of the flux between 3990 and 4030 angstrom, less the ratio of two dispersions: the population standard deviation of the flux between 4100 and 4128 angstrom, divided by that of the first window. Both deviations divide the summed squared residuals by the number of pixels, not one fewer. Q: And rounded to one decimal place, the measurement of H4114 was -1.5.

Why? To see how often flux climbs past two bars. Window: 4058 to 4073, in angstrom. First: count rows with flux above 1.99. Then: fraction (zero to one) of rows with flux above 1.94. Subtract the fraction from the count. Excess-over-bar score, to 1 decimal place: 1.4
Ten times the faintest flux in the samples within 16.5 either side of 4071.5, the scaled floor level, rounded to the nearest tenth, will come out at 18.4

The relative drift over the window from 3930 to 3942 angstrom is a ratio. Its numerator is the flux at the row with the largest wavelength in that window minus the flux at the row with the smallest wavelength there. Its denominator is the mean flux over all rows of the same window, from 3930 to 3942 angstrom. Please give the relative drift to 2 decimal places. -0.01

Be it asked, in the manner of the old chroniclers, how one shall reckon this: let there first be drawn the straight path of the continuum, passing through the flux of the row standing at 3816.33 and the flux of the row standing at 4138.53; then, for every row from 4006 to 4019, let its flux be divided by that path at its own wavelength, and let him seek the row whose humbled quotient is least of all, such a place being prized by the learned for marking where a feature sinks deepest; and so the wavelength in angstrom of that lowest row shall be 4014.64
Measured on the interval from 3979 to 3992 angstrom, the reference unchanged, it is 3990.67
